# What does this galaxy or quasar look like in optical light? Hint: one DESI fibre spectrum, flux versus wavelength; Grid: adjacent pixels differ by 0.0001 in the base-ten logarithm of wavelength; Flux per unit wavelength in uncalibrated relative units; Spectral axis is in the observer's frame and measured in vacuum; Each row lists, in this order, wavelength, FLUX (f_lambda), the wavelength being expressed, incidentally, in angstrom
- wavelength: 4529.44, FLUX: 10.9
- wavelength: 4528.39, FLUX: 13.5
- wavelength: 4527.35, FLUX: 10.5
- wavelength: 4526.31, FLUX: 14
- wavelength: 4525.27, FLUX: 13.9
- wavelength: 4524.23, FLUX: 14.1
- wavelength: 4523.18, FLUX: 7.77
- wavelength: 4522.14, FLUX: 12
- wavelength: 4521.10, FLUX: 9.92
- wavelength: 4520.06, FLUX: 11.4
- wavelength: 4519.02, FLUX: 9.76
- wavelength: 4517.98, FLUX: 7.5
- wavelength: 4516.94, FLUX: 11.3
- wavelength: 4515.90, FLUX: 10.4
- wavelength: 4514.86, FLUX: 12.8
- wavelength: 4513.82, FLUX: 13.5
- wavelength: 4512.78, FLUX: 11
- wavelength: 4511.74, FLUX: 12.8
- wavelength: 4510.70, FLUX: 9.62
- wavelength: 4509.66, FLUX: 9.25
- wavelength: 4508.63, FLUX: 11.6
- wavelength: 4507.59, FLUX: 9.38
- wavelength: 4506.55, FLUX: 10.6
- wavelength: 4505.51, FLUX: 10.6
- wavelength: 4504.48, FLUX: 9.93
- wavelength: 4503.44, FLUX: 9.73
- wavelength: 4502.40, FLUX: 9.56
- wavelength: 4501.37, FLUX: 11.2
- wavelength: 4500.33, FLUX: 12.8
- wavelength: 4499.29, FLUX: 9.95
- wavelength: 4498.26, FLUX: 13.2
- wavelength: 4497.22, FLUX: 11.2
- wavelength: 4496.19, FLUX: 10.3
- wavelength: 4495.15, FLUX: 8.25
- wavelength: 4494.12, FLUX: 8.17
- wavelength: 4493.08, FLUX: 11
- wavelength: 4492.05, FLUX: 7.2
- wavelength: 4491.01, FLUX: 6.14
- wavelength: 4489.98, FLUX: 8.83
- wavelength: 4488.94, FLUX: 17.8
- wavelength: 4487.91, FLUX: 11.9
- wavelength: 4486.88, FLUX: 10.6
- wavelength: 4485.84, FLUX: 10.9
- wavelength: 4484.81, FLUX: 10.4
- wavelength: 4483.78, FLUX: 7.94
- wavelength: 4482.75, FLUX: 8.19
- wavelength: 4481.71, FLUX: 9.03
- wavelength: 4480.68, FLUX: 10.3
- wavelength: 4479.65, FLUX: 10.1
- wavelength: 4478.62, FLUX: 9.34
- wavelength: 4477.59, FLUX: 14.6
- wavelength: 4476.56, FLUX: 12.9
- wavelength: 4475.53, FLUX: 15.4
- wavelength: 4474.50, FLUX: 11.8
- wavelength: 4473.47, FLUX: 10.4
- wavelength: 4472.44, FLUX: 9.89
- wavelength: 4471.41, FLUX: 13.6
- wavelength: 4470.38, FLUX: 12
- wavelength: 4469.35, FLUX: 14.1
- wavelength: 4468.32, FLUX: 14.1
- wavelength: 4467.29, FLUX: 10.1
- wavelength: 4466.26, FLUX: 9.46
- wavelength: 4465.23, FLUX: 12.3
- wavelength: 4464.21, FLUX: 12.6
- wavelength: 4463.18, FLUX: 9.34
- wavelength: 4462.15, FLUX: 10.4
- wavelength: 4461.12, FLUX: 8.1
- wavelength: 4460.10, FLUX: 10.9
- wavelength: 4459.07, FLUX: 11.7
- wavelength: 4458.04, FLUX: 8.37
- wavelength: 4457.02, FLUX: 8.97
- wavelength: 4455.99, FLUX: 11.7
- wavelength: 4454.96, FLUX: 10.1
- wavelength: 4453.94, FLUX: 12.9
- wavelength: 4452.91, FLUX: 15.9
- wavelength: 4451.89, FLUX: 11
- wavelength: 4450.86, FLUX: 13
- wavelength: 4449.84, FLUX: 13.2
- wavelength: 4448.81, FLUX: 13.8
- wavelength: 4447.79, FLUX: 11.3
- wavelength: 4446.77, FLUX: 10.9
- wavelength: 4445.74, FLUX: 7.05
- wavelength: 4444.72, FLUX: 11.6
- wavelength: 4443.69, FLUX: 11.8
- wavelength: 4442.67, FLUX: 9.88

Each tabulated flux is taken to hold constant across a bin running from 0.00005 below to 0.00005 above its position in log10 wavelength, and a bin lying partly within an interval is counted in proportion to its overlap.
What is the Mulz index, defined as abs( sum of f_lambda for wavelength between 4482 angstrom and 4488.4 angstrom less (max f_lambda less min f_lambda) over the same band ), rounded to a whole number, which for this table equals 56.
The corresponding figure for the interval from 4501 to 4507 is 60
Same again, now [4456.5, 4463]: 55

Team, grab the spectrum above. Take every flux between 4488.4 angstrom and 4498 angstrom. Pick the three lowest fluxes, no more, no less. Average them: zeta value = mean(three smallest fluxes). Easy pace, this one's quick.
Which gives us 7.2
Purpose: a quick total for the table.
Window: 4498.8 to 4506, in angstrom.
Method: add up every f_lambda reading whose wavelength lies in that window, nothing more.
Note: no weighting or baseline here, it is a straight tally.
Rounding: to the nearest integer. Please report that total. 74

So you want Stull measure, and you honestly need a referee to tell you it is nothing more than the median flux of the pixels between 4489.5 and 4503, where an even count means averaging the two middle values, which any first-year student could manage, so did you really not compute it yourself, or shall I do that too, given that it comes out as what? 9.95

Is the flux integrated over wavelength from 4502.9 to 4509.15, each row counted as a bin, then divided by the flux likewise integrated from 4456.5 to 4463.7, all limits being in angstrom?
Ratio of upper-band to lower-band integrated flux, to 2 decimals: 0.92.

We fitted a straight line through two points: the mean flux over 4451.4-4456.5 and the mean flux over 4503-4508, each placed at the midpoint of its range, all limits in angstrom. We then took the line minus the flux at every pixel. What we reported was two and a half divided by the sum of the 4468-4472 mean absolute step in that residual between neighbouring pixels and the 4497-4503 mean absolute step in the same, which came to 0.71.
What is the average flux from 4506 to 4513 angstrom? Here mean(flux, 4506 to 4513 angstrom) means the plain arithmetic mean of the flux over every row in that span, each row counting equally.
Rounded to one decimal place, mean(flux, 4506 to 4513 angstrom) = 10.6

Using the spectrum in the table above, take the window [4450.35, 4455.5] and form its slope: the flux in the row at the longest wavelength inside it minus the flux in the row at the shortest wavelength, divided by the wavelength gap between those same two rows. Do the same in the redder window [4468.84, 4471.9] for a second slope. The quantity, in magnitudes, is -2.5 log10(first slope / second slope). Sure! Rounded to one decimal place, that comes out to -1.2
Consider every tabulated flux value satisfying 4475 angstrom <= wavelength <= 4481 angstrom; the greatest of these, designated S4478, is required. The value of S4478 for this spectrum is 15.4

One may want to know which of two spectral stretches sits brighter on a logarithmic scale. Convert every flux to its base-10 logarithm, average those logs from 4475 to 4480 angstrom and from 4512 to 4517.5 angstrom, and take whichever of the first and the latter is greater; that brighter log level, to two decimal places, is 1.09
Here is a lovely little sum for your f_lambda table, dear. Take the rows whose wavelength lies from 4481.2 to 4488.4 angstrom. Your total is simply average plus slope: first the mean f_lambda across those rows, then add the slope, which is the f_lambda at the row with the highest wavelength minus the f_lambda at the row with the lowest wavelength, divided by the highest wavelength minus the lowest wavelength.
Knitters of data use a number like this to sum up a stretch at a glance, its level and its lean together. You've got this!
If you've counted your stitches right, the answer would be 10.3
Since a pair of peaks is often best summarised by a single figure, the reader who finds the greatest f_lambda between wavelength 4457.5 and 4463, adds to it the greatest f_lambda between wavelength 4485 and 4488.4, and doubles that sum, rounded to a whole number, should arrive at 47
